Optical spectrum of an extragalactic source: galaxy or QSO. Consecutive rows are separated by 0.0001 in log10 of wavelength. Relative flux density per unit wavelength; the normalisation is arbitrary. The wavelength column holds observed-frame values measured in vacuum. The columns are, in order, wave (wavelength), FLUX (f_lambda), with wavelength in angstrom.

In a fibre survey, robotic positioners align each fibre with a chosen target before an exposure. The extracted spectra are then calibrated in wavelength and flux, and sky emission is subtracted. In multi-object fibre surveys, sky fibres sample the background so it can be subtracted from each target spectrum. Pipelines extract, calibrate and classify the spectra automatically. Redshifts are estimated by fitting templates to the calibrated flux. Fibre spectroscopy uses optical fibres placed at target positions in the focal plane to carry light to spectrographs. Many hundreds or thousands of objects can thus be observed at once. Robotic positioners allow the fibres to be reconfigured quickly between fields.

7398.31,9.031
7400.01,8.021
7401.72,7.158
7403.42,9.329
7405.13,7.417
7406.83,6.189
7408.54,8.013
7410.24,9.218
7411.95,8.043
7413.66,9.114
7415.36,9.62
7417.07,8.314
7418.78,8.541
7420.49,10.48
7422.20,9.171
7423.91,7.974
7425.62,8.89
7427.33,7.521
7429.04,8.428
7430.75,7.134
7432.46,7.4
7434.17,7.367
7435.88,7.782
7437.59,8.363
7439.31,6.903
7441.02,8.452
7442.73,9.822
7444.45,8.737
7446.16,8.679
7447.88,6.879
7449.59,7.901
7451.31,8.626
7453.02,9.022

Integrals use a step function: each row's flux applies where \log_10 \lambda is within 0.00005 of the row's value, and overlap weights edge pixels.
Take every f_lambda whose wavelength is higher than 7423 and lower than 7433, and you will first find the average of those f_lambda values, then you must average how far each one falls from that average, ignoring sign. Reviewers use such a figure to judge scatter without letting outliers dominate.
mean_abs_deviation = 0.54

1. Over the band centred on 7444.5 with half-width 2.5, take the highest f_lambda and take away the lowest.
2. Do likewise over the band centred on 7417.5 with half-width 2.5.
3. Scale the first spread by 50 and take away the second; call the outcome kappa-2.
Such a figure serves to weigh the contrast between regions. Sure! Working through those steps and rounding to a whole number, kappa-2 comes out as 56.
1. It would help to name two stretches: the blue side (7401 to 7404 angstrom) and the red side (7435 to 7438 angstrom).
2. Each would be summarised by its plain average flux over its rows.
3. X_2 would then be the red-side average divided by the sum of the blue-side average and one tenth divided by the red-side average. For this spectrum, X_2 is 0.98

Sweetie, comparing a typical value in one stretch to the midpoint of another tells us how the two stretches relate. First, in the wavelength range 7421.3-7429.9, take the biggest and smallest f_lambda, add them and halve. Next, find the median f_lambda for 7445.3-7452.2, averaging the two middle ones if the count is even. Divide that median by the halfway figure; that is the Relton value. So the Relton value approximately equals 0.99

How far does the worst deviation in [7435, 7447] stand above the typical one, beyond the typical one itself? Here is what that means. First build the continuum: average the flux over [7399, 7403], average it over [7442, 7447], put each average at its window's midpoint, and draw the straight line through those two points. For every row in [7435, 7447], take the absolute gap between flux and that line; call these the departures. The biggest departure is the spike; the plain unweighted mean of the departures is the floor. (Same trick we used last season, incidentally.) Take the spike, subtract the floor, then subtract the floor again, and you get 0.4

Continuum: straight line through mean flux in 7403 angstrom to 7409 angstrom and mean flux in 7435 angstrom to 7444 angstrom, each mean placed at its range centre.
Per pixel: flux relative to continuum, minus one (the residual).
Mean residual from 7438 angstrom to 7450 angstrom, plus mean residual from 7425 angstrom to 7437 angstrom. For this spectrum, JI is -0.059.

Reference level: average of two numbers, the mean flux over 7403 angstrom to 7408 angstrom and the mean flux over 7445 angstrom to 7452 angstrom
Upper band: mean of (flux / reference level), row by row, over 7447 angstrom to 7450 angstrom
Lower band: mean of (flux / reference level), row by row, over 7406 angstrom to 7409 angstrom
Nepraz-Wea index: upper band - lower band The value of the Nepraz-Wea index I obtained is 0.04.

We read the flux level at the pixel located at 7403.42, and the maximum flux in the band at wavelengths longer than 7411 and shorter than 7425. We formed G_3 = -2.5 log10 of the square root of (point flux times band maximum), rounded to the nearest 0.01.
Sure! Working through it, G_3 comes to -2.49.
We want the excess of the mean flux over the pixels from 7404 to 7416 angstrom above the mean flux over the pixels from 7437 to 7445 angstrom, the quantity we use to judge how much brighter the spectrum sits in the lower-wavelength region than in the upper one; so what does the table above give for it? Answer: -0.2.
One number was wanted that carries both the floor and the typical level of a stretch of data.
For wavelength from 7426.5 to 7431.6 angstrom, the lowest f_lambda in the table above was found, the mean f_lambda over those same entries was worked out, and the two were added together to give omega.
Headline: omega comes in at 14.83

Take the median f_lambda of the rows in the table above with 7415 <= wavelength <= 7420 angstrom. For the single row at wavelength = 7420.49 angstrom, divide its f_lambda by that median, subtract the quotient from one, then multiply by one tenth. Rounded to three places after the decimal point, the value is -0.023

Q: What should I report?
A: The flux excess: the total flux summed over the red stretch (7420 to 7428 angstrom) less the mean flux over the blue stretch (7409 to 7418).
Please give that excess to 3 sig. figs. 35.2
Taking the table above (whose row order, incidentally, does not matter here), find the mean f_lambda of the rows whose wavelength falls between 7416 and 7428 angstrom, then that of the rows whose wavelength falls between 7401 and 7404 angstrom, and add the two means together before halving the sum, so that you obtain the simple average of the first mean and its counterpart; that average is 8.5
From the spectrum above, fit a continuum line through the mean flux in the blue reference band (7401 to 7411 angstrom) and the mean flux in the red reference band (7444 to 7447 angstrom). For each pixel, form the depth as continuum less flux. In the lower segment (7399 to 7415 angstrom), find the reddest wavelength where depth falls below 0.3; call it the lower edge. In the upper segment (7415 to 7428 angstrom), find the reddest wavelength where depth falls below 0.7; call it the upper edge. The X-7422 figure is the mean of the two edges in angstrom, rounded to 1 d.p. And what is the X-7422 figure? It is 7419.6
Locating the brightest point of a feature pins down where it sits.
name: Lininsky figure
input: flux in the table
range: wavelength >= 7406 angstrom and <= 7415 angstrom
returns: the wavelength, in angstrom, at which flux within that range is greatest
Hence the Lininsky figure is 7410.24 angstrom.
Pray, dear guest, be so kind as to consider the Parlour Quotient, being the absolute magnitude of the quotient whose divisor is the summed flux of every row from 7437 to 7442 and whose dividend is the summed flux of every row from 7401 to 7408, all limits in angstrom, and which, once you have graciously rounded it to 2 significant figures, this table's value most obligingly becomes 1.3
